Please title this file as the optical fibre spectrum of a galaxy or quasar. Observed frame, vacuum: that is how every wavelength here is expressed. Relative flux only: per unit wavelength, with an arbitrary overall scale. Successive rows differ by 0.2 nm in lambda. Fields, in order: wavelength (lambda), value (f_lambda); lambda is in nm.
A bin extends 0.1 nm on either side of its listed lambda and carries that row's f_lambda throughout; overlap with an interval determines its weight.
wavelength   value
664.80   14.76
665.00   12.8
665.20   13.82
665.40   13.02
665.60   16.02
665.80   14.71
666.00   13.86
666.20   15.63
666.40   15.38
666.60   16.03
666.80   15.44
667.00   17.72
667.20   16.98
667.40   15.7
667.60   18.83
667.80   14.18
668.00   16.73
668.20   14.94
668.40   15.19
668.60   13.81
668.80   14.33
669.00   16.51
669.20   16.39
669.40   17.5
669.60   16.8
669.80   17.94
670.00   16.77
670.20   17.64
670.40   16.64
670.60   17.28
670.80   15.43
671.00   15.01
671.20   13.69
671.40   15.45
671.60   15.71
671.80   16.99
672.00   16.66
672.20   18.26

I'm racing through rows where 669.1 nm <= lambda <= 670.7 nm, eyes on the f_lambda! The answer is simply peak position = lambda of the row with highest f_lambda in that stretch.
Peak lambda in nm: 669.80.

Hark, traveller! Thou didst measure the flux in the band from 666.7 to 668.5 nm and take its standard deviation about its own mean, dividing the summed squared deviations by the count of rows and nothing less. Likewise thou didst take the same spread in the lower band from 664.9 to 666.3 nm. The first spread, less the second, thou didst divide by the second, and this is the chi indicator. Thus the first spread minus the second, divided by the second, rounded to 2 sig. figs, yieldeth 0.22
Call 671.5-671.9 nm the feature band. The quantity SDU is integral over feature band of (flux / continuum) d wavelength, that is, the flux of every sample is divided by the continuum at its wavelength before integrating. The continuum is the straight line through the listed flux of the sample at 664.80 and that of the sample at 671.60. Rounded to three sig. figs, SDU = 0.416 nm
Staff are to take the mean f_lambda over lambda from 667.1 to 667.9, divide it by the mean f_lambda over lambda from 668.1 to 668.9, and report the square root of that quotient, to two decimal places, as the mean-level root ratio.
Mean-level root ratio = 1.06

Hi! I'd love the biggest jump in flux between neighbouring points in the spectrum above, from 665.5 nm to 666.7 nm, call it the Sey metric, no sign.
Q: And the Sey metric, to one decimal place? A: 1.8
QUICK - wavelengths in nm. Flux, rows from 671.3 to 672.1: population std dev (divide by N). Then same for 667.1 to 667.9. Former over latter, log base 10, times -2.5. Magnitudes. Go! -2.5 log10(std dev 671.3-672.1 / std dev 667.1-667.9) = 1.07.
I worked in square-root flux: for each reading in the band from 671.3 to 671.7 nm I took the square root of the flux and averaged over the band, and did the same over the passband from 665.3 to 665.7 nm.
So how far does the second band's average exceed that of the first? -0.14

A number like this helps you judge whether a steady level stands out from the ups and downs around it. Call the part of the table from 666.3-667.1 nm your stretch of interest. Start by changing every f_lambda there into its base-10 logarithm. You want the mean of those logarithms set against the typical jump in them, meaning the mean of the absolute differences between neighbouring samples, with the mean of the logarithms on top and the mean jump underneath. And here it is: 38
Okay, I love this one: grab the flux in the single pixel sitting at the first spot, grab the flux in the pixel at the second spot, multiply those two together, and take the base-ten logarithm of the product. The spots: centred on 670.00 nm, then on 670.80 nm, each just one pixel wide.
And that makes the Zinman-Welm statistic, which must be 2.41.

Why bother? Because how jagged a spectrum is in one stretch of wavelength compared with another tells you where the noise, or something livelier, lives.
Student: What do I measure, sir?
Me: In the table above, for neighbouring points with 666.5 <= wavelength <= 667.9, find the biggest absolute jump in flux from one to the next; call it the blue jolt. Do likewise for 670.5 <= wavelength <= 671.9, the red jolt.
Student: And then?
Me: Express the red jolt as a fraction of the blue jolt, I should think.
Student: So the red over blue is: 0.4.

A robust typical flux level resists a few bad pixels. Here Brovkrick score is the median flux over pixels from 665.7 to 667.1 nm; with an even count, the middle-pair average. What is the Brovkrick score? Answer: 15.4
